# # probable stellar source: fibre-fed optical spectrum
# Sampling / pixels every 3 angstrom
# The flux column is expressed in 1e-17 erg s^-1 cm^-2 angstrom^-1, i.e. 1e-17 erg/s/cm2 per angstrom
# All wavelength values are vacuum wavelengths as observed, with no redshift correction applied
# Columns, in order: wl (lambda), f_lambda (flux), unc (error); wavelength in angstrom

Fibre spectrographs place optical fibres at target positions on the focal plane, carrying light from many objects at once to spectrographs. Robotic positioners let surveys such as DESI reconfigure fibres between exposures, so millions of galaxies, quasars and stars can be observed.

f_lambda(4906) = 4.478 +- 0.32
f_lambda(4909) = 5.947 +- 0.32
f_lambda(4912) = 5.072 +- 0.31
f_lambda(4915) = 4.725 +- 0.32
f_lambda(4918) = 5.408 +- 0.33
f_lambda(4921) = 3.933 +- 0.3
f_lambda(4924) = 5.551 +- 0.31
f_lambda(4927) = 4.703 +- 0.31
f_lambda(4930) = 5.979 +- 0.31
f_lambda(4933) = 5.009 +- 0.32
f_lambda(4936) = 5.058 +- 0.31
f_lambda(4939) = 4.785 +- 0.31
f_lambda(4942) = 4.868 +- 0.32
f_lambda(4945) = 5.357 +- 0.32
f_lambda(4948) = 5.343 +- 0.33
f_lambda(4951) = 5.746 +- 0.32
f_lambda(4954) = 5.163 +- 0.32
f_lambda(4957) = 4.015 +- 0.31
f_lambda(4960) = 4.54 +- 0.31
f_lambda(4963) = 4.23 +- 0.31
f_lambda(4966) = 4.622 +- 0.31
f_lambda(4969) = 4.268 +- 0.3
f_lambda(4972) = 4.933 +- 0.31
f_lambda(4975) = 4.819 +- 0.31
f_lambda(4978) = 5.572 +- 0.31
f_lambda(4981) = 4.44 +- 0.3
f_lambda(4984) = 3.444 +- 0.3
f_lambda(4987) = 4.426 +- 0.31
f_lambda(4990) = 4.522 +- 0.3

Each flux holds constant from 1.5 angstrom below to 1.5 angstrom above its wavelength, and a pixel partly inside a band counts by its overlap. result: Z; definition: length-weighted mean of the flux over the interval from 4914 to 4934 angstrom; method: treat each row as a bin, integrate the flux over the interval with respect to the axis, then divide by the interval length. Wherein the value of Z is 5.1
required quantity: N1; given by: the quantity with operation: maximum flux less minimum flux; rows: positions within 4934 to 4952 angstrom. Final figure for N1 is 1.0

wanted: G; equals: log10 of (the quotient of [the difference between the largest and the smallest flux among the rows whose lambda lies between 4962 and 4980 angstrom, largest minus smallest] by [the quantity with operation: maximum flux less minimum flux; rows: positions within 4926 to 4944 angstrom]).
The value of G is 0.02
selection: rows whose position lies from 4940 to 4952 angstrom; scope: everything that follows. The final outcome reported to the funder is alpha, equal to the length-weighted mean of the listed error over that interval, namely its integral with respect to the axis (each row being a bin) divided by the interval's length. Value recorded 0.3221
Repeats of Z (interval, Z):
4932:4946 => 5.0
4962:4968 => 4.4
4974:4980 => 5.2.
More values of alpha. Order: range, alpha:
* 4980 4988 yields 0.3031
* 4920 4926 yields 0.3058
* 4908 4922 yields 0.3164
